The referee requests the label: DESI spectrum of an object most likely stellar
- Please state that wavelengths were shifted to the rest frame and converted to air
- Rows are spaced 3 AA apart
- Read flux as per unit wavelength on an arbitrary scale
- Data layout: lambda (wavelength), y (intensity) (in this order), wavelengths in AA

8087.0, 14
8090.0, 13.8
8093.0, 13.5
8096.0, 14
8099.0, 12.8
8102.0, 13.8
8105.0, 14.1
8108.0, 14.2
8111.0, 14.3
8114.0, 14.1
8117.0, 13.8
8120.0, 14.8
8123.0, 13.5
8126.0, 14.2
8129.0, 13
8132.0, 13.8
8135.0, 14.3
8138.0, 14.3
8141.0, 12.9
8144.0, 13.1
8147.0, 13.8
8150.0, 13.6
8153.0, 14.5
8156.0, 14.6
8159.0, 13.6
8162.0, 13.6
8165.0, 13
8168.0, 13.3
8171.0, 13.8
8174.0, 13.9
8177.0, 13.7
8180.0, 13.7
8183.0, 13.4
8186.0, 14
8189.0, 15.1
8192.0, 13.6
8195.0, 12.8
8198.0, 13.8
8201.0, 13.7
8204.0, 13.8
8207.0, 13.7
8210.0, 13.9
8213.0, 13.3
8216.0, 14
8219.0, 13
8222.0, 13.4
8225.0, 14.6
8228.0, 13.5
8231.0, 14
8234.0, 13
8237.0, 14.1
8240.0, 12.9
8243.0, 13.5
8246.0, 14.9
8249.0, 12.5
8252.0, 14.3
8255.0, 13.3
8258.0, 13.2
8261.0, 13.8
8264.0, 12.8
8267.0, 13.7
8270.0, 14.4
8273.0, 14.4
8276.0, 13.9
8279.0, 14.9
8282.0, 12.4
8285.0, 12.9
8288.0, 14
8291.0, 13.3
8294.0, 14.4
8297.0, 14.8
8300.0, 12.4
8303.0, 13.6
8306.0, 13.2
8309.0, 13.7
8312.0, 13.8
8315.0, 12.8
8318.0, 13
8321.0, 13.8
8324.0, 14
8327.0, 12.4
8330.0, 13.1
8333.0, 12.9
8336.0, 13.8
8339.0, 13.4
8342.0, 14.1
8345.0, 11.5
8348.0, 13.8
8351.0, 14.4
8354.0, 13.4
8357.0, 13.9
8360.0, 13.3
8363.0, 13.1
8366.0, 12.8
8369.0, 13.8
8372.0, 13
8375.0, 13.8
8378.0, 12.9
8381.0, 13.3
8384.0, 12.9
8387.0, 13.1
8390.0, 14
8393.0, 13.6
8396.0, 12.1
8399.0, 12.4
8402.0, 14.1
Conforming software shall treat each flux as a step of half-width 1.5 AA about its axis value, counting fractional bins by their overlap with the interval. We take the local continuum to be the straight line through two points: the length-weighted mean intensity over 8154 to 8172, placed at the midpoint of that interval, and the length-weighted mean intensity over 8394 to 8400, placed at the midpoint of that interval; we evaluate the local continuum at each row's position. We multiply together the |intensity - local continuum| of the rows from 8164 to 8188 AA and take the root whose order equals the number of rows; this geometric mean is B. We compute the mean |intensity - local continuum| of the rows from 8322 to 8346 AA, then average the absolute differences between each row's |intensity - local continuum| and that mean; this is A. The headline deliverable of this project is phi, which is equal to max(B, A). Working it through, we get 0.41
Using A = 0.41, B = 0.24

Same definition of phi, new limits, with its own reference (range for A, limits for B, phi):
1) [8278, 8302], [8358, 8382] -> 0.66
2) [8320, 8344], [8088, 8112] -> 0.40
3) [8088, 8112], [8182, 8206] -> 0.35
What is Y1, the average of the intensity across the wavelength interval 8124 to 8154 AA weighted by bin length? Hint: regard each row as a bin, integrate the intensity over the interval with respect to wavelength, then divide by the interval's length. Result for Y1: 13.7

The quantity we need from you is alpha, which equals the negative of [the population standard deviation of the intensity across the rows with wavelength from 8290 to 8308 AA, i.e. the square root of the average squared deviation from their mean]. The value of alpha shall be -0.79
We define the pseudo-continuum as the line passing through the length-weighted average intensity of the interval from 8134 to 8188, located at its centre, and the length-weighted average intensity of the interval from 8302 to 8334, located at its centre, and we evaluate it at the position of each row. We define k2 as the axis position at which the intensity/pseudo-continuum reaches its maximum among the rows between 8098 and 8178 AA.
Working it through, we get 8120.0 AA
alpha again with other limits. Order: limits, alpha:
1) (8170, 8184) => -0.17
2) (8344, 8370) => -0.79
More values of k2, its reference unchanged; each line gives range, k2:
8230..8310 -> 8279.0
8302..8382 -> 8351.0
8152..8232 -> 8189.0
